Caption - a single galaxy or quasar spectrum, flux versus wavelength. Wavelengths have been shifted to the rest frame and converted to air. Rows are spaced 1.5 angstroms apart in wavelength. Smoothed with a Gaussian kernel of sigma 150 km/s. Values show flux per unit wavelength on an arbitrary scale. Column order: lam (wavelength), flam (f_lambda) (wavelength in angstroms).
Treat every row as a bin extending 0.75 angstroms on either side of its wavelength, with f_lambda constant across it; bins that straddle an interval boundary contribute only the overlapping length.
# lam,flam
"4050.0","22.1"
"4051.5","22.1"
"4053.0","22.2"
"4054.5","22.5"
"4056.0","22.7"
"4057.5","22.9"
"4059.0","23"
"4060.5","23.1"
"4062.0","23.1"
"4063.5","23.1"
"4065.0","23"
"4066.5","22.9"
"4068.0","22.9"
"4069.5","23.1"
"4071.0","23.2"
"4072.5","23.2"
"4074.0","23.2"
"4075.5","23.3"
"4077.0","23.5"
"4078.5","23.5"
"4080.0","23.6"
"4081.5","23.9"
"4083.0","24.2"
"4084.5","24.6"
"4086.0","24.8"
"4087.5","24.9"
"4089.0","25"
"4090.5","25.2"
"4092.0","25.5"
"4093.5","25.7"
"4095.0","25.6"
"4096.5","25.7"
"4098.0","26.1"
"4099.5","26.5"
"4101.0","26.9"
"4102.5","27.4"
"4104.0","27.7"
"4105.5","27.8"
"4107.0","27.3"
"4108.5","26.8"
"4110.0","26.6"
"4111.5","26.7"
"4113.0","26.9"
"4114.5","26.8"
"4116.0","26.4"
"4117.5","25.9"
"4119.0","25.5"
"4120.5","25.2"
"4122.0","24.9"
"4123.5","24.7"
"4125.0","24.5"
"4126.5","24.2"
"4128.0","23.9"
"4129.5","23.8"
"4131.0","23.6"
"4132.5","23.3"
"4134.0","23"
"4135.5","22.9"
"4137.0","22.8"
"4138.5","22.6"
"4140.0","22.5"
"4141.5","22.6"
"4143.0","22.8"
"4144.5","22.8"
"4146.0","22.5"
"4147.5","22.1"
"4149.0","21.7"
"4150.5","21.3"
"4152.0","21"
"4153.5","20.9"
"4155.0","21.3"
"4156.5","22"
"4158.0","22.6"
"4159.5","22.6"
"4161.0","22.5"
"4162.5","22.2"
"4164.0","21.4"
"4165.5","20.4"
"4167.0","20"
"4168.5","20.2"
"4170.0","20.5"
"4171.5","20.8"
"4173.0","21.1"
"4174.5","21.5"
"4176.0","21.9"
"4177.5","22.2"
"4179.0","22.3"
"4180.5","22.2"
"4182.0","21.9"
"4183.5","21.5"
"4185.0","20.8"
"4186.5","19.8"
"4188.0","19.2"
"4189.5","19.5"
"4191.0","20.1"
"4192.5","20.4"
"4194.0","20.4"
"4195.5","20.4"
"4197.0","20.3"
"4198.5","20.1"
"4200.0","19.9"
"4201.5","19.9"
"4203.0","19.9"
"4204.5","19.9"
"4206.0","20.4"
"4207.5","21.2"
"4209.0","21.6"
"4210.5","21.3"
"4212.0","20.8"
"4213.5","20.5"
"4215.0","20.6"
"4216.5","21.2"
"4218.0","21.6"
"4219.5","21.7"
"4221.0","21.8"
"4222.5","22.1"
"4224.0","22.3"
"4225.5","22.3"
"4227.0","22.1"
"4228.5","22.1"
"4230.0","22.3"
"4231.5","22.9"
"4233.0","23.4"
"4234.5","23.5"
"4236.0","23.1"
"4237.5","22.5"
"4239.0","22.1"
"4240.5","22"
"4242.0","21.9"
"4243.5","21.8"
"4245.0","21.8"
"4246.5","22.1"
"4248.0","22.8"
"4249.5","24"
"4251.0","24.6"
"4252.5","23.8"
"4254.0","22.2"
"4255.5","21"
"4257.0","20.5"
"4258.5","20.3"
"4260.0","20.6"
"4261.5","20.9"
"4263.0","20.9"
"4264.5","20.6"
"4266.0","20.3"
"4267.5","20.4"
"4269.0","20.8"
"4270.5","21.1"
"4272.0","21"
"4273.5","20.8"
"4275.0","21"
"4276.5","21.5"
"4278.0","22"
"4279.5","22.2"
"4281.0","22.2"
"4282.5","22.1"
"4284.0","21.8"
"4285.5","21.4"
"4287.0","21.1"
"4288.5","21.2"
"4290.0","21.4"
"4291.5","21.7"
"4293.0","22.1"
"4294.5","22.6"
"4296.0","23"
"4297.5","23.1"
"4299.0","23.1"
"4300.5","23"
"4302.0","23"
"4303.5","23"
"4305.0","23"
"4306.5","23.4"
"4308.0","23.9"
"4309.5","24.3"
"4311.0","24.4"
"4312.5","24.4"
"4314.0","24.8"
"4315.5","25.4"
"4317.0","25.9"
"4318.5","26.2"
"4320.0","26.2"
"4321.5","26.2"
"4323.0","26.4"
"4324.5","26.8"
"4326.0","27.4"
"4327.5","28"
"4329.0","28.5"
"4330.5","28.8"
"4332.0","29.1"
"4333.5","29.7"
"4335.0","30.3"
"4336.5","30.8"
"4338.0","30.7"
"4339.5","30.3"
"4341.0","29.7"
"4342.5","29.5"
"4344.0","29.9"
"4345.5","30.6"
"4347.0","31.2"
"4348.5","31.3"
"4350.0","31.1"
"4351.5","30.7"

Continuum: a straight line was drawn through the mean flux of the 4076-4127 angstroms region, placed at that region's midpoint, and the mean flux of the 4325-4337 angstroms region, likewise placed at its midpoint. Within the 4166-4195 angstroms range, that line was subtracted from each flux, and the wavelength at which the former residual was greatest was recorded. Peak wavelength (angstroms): 4179.0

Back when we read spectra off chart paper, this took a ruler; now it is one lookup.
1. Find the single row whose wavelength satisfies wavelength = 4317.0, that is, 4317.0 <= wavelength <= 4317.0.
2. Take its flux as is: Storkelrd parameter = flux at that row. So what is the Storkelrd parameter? 25.9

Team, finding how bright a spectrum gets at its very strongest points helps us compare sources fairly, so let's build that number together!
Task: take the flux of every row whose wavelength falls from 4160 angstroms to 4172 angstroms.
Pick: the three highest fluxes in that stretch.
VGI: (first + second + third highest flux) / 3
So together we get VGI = 22.0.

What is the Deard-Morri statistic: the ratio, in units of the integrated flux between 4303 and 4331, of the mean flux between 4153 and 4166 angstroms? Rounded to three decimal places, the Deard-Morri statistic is 0.030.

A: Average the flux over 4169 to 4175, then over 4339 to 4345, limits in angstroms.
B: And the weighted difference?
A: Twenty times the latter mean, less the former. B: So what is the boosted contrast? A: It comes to 576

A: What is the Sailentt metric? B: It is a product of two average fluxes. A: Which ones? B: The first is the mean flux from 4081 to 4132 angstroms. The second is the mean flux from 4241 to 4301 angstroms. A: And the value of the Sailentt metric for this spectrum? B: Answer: 558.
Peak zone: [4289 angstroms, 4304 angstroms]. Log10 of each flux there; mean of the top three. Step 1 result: 1.36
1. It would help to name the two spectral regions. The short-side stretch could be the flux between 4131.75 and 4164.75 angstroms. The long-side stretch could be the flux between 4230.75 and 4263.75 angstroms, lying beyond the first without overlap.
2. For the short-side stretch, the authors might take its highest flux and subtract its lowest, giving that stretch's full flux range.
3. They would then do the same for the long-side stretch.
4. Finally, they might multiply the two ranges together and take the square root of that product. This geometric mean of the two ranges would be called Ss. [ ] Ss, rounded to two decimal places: 3.21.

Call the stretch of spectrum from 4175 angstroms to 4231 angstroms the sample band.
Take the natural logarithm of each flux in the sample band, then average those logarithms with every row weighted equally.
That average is 3.05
